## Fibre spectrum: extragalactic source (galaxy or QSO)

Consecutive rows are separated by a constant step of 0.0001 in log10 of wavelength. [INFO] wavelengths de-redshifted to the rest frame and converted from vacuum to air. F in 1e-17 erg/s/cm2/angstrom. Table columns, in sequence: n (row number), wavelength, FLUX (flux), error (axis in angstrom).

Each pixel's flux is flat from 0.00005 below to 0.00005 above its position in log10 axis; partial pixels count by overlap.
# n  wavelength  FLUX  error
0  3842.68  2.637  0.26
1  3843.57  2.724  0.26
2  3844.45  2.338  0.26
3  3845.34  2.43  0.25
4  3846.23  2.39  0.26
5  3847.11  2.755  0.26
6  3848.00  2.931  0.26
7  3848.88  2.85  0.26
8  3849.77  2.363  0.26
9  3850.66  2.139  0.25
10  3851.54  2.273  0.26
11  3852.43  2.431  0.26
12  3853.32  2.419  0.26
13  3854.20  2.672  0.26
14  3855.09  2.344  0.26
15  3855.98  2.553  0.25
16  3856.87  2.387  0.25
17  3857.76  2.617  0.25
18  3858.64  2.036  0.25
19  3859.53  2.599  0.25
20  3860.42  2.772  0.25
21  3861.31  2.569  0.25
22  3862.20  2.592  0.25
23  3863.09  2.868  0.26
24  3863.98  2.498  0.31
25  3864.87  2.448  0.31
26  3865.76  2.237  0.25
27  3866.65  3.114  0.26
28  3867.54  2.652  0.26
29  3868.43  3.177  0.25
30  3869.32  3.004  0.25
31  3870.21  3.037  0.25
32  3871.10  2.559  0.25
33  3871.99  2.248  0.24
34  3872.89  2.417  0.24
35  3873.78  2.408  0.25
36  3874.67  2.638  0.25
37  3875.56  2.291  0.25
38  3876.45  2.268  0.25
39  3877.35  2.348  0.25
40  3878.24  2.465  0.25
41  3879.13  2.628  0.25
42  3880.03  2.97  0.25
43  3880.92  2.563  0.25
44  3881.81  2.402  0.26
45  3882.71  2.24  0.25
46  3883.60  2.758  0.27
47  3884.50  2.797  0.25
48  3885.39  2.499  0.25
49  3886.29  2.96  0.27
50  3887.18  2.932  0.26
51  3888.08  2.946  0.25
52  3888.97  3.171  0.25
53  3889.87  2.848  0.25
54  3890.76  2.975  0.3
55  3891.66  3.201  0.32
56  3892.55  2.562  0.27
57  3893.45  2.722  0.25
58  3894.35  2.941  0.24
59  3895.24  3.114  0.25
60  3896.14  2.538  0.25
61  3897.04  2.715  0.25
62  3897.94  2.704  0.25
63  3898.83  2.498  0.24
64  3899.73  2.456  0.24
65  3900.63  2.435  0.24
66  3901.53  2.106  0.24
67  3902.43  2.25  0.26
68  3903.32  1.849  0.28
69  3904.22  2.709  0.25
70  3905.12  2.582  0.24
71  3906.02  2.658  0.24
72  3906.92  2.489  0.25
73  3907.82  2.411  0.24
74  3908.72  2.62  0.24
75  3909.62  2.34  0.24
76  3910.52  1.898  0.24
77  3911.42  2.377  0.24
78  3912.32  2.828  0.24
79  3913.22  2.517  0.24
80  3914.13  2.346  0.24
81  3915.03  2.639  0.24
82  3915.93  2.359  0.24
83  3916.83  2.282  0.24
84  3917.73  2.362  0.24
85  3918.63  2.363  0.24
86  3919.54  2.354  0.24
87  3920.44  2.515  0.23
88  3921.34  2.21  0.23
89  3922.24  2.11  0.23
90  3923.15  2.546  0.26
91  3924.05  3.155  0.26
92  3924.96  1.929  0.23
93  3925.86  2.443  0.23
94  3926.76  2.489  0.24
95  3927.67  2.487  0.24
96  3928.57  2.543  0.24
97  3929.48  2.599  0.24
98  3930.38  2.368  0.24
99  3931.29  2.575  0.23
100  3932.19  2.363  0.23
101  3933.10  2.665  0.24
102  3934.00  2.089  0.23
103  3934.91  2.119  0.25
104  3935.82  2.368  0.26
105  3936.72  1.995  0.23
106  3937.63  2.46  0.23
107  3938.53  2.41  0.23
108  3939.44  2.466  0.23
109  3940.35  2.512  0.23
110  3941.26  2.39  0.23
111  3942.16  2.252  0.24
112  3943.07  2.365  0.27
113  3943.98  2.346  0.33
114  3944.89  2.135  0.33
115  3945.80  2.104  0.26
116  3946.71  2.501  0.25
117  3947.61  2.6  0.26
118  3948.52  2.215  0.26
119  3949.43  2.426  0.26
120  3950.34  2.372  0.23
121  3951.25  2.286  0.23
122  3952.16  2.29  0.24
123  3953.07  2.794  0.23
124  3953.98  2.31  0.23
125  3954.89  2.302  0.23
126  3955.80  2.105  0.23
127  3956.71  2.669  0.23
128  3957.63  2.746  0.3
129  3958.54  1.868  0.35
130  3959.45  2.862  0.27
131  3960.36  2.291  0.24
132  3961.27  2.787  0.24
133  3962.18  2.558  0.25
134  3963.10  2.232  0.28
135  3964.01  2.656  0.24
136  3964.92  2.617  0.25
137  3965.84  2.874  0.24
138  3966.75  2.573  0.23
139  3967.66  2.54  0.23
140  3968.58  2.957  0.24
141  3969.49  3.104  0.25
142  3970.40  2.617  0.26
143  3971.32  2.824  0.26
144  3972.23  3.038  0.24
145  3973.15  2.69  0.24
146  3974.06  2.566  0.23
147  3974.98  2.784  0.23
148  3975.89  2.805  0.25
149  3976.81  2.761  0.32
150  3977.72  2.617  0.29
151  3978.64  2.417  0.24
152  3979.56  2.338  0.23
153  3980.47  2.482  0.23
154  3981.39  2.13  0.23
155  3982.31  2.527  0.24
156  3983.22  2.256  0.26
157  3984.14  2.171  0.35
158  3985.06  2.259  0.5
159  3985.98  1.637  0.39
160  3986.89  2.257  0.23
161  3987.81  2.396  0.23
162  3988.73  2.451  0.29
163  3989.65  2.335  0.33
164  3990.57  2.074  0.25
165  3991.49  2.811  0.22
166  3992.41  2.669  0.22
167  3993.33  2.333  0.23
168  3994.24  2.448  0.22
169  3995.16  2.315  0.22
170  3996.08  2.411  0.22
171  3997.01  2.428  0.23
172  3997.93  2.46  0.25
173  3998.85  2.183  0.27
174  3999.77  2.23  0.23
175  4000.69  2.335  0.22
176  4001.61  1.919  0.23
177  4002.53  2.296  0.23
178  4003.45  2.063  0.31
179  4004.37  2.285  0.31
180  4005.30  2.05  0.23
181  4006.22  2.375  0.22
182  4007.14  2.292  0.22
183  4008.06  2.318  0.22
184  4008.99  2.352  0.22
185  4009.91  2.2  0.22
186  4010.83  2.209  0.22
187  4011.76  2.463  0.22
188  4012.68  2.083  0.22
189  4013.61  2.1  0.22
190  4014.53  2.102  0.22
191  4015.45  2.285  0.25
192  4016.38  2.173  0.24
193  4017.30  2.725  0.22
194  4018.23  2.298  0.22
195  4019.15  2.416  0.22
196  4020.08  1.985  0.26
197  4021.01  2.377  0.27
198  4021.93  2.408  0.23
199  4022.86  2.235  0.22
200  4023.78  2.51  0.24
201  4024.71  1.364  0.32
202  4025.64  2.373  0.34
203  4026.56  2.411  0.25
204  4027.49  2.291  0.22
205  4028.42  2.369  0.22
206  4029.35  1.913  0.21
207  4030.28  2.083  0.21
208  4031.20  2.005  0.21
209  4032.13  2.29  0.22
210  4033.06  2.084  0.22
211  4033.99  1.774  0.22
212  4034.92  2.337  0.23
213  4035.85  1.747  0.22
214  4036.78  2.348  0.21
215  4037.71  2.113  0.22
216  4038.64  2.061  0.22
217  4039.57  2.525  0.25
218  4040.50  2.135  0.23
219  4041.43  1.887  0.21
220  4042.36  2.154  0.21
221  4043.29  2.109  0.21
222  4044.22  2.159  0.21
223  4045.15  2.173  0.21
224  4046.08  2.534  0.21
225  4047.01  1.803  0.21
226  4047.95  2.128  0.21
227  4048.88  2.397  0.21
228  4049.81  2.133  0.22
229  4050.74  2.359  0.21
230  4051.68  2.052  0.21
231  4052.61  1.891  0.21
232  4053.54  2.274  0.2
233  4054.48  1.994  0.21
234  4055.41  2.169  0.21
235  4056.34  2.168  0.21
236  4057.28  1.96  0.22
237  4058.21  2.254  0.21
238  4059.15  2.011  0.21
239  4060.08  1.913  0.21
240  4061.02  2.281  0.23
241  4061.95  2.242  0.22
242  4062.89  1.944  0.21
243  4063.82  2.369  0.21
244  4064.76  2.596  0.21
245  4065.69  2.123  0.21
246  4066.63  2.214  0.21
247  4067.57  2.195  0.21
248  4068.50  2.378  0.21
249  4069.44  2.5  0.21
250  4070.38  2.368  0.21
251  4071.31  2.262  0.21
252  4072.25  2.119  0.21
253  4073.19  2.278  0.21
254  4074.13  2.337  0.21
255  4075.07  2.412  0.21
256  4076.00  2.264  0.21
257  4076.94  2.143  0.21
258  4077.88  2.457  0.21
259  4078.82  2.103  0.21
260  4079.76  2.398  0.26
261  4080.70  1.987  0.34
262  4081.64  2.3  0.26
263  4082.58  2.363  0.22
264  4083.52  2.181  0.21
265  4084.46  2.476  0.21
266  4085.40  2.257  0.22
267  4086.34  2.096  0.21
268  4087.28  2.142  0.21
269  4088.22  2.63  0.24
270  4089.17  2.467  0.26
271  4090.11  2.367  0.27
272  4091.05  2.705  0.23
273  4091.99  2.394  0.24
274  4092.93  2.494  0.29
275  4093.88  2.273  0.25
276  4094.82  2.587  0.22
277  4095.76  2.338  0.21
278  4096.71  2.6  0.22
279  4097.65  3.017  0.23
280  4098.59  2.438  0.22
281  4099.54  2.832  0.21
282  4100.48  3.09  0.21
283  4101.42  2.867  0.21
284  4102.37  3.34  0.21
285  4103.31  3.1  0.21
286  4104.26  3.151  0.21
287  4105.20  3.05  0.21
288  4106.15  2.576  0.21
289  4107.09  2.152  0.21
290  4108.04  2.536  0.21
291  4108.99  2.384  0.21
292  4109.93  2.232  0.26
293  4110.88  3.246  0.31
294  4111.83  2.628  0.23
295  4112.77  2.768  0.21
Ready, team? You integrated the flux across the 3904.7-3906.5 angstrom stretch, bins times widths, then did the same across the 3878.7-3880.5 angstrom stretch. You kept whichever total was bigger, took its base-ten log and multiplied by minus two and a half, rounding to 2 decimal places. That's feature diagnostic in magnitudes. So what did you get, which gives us -1.75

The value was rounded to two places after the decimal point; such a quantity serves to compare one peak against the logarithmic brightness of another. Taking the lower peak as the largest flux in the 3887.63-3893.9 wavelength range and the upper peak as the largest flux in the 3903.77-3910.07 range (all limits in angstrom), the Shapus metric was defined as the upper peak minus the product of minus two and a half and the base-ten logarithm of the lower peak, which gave 3.97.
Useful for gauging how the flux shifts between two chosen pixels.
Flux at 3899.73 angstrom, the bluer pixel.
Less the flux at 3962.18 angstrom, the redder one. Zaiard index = -0.10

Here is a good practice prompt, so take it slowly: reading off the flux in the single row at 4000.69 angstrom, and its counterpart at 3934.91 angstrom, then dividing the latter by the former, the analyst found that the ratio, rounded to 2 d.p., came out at 0.91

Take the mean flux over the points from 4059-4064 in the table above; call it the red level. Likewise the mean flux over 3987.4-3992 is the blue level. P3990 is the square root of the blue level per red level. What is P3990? 1.07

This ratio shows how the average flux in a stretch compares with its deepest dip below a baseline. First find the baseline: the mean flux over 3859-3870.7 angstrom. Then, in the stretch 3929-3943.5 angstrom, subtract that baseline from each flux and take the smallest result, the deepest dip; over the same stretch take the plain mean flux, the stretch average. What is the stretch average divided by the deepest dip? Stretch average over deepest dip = -3.2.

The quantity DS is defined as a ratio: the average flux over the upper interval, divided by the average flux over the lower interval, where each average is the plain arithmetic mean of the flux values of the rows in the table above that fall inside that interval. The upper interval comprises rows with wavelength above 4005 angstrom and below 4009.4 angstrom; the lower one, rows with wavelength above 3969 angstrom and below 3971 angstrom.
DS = 0.80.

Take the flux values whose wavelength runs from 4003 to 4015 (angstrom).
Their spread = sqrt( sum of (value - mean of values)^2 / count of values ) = 0.13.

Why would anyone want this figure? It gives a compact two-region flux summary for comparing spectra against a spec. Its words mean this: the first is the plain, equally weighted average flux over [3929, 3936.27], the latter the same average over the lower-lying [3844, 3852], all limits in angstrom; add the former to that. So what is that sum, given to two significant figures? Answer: 4.9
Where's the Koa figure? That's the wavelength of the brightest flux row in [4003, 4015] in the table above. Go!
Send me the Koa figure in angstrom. 4011.76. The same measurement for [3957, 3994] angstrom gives 3969.49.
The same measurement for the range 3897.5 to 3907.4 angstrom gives 3904.22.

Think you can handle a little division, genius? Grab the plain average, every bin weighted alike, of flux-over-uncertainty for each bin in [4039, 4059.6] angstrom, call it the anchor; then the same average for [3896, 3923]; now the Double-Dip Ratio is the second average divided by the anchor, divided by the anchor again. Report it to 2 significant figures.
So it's 0.098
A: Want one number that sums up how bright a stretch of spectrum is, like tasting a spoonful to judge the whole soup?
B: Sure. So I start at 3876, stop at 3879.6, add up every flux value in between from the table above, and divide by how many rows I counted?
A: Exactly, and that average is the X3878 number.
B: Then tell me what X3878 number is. 2.43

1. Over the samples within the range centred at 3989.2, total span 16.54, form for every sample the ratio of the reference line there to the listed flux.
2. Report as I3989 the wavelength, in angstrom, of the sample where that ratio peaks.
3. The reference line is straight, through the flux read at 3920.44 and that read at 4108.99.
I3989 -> 3985.98 angstrom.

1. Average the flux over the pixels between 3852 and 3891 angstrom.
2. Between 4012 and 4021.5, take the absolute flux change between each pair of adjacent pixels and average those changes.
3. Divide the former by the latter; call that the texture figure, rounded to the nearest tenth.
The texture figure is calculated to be 10.6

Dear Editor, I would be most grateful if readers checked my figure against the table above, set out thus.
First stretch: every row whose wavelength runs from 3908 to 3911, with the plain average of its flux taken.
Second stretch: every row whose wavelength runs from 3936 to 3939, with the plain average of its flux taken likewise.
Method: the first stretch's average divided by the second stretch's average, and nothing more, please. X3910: 1.00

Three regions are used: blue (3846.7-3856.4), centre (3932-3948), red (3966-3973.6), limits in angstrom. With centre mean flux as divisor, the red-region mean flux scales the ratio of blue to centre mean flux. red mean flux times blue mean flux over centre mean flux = 3.0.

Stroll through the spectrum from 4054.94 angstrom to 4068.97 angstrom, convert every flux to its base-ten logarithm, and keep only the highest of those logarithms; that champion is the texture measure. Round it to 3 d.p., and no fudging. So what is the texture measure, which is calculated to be 0.414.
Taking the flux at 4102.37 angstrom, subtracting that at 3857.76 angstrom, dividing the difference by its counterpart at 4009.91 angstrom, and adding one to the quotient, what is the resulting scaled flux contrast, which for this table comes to 1.33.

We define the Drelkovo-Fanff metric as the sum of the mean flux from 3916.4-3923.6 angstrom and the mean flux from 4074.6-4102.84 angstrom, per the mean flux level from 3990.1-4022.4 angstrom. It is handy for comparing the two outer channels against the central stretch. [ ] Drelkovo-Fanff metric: 2.09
